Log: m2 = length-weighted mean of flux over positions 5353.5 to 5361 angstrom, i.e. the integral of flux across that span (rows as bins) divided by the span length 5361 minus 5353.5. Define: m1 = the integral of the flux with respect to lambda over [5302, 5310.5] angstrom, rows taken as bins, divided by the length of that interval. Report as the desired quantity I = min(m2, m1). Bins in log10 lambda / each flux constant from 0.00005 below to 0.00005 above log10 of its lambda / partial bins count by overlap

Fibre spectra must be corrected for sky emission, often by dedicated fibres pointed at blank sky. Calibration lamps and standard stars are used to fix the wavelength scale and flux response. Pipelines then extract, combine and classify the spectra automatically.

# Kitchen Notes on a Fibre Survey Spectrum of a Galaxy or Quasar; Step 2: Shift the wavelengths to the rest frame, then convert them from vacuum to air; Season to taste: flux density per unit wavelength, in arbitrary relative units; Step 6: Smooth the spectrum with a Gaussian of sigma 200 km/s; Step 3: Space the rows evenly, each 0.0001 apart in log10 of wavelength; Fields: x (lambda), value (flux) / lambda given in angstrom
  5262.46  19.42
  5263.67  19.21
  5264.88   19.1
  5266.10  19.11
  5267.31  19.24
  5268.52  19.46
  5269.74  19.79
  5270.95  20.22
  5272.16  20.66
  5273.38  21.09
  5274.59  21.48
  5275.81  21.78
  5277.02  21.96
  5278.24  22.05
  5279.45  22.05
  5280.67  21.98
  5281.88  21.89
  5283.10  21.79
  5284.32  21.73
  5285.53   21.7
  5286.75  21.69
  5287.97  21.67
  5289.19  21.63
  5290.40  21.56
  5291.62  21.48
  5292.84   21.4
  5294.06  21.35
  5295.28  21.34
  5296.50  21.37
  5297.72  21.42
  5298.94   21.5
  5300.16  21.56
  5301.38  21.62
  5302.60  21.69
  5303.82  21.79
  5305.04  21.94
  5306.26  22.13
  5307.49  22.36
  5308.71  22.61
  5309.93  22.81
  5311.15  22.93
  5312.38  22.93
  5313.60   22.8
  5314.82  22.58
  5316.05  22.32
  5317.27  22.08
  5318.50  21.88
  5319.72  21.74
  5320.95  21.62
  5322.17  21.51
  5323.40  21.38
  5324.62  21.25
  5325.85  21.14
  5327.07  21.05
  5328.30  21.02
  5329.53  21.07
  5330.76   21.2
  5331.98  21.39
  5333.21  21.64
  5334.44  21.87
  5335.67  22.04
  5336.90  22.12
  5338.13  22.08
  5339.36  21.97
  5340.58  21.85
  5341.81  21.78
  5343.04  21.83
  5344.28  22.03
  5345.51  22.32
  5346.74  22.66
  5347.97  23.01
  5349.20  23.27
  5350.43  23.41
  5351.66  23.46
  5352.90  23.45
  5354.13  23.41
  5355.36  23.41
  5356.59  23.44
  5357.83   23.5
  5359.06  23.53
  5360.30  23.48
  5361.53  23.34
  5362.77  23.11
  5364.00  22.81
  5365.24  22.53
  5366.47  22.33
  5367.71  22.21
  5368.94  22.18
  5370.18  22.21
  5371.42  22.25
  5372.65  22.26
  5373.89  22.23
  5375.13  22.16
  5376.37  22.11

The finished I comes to 22.19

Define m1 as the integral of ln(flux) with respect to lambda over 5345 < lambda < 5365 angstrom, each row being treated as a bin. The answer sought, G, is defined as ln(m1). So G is 4.14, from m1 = 62.9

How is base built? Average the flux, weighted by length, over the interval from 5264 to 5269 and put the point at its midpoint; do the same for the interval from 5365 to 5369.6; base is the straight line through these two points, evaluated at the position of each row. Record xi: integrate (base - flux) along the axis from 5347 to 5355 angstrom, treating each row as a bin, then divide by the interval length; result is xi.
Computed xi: -1.50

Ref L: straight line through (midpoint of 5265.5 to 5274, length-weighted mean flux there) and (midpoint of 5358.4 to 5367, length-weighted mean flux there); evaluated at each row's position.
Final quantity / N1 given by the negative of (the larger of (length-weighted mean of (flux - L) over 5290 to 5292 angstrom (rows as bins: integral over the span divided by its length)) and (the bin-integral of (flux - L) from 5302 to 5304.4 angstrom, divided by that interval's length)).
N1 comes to -0.86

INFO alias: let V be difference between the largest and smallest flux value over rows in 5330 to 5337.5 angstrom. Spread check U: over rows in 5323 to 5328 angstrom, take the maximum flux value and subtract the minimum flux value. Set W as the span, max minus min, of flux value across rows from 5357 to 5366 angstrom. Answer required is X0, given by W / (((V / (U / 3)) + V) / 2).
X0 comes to 0.22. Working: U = 0.3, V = 0.92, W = 1.00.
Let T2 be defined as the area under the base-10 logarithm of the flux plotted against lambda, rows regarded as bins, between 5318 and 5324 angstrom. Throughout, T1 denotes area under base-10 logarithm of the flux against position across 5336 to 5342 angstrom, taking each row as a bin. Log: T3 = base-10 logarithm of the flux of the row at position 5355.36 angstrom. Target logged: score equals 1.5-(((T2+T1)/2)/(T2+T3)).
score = 0.643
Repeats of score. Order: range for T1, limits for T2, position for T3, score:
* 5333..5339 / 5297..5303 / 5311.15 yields 0.643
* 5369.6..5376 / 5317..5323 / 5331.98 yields 0.610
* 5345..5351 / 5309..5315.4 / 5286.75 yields 0.659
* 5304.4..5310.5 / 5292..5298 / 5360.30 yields 0.633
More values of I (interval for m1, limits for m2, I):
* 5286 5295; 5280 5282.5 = 21.52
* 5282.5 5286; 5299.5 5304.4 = 21.67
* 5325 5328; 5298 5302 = 21.09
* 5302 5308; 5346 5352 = 21.96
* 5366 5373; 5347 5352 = 22.24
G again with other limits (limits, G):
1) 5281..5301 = 4.12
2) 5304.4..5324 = 4.11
